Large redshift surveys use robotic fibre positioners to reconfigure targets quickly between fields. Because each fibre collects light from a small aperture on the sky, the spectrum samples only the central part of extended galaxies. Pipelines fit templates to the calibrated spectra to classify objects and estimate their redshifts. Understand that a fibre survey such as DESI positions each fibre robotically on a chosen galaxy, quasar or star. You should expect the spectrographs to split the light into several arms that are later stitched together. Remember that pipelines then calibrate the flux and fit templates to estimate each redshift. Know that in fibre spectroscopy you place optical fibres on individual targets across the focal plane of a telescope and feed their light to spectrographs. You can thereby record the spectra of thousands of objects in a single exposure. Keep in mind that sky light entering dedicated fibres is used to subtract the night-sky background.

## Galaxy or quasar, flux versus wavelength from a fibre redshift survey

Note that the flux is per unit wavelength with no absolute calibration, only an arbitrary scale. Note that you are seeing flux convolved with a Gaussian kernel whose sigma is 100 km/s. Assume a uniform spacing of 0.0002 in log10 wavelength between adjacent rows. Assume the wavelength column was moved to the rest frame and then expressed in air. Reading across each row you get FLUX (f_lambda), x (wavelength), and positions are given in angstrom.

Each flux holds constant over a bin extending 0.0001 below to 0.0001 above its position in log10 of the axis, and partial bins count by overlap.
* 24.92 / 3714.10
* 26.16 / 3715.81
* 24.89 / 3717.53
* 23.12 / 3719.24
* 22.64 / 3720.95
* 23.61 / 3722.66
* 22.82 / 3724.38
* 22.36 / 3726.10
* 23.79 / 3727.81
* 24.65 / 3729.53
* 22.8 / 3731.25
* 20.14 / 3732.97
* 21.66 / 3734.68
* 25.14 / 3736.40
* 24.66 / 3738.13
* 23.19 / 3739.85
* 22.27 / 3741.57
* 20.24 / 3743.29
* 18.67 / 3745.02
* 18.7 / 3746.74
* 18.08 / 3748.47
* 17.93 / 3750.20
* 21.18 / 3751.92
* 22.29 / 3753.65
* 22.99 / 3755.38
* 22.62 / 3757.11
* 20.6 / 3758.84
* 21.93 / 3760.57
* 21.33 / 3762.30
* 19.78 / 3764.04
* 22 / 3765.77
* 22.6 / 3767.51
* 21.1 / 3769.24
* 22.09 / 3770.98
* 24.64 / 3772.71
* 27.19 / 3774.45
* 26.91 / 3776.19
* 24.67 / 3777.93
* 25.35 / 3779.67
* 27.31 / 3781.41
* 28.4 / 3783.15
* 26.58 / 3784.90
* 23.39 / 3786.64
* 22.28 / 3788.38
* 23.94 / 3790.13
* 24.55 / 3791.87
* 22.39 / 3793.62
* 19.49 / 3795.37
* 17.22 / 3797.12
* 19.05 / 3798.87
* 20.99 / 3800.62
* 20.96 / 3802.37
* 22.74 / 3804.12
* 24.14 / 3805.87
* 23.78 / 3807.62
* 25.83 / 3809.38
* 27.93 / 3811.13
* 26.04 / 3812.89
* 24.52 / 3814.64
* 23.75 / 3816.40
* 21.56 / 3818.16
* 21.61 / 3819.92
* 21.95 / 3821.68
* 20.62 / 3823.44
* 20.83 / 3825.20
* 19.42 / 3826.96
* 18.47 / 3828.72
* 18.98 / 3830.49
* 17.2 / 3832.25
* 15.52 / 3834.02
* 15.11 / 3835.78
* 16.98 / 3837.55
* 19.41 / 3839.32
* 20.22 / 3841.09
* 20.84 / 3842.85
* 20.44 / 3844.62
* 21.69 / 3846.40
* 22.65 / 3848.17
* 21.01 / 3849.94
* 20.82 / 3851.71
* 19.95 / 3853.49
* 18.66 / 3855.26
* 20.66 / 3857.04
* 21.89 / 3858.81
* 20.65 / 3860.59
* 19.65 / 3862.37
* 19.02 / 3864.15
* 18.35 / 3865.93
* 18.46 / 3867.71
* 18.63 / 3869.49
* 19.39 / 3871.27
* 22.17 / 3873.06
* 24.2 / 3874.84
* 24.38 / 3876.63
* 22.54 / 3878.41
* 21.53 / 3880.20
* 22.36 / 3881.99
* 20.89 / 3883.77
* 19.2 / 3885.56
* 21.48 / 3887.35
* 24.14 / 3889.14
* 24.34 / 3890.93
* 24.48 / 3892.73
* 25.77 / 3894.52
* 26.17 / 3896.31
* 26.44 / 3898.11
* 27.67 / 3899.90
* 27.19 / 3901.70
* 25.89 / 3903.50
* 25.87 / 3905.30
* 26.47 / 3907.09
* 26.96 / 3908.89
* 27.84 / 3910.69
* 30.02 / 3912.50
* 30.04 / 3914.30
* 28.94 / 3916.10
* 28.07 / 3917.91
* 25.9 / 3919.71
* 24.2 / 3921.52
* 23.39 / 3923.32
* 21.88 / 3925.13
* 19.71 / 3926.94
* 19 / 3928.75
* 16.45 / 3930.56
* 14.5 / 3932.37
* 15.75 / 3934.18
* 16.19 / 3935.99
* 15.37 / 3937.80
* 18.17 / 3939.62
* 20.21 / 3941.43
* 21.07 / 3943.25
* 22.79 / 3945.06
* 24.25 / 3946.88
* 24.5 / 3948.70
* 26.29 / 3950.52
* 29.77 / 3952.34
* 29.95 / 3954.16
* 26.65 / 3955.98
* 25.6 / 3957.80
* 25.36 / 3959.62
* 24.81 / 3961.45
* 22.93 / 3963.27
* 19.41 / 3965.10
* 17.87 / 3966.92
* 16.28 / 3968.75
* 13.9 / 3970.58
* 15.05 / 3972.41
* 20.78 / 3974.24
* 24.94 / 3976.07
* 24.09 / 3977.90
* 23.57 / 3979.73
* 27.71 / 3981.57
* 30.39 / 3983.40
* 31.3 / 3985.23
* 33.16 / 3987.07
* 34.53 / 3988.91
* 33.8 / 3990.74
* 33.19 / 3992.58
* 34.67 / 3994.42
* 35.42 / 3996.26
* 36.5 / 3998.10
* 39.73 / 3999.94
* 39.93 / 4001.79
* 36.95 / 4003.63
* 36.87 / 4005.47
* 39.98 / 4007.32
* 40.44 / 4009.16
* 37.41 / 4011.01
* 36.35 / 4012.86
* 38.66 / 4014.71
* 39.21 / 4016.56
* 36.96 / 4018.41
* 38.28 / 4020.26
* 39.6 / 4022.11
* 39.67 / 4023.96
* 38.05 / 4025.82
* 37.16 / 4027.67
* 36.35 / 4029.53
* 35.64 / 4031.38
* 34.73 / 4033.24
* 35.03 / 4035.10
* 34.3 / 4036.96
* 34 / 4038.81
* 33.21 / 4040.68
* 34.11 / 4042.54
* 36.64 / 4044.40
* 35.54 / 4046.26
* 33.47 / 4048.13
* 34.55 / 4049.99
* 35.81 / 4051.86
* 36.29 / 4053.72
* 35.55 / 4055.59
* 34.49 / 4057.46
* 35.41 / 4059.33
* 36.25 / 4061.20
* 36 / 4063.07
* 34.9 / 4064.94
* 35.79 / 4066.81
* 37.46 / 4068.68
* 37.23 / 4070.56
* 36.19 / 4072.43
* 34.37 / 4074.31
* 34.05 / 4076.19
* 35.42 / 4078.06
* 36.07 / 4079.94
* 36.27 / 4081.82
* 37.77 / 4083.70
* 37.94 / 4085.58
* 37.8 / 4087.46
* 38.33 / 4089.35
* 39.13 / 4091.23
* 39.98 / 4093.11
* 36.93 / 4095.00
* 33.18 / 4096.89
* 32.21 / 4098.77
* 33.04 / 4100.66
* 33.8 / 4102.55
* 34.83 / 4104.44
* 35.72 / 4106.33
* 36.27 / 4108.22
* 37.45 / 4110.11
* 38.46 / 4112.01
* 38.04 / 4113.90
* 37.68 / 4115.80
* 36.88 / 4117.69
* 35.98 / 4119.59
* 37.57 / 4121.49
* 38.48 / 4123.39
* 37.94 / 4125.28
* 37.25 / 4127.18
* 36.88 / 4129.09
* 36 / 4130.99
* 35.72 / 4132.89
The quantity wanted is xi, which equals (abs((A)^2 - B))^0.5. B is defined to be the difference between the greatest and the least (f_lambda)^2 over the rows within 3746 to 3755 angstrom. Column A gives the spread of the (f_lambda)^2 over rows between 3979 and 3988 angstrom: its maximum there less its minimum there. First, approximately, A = 544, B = 175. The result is 544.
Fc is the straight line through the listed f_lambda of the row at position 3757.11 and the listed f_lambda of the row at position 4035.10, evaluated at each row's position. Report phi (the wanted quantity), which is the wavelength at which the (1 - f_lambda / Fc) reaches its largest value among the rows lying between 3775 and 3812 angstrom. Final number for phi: 3797.12 angstrom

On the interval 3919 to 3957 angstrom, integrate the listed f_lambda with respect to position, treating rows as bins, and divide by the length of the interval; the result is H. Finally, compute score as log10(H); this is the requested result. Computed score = 1.34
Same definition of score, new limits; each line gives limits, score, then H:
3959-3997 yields 1.41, 25.8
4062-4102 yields 1.56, 36.2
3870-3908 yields 1.38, 23.9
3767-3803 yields 1.37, 23.4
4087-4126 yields 1.56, 36.6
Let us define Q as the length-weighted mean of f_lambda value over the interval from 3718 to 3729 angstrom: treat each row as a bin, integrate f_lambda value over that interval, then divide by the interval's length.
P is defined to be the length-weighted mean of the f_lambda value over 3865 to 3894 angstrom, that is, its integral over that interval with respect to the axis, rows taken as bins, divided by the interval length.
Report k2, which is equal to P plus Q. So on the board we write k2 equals 45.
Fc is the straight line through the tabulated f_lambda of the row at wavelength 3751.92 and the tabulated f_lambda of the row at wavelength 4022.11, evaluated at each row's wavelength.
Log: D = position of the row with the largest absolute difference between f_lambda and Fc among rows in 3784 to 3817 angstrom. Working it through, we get 3797.12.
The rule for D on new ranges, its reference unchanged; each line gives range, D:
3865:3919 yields 3885.56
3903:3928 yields 3926.94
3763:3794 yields 3783.15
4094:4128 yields 4098.77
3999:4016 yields 4012.86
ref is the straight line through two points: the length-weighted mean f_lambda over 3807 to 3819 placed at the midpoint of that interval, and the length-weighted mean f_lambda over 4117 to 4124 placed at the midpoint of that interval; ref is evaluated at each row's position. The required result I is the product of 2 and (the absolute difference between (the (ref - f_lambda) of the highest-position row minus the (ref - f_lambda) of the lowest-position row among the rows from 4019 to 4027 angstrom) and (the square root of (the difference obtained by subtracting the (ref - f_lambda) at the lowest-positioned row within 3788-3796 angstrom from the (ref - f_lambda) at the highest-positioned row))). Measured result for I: 3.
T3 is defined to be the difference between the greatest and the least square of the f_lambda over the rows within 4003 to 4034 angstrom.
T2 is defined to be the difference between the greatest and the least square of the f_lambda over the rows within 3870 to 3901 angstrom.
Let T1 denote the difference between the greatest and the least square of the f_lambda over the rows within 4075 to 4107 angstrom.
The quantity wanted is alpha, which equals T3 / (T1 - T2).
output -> 2.6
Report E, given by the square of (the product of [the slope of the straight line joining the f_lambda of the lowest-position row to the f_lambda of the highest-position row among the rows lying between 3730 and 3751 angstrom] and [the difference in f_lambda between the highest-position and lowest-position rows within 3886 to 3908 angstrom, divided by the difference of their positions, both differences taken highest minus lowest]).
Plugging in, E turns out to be 0.0042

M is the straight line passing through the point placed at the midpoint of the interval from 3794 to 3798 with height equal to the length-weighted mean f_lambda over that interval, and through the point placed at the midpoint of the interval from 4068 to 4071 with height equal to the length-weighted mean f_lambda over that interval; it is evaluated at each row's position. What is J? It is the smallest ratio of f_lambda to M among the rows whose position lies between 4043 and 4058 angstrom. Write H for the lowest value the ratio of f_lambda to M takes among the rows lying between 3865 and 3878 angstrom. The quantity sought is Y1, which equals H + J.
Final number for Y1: 1.71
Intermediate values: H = 0.78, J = 0.93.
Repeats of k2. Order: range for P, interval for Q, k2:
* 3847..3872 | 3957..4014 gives 50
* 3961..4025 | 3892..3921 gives 58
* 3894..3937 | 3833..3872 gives 44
